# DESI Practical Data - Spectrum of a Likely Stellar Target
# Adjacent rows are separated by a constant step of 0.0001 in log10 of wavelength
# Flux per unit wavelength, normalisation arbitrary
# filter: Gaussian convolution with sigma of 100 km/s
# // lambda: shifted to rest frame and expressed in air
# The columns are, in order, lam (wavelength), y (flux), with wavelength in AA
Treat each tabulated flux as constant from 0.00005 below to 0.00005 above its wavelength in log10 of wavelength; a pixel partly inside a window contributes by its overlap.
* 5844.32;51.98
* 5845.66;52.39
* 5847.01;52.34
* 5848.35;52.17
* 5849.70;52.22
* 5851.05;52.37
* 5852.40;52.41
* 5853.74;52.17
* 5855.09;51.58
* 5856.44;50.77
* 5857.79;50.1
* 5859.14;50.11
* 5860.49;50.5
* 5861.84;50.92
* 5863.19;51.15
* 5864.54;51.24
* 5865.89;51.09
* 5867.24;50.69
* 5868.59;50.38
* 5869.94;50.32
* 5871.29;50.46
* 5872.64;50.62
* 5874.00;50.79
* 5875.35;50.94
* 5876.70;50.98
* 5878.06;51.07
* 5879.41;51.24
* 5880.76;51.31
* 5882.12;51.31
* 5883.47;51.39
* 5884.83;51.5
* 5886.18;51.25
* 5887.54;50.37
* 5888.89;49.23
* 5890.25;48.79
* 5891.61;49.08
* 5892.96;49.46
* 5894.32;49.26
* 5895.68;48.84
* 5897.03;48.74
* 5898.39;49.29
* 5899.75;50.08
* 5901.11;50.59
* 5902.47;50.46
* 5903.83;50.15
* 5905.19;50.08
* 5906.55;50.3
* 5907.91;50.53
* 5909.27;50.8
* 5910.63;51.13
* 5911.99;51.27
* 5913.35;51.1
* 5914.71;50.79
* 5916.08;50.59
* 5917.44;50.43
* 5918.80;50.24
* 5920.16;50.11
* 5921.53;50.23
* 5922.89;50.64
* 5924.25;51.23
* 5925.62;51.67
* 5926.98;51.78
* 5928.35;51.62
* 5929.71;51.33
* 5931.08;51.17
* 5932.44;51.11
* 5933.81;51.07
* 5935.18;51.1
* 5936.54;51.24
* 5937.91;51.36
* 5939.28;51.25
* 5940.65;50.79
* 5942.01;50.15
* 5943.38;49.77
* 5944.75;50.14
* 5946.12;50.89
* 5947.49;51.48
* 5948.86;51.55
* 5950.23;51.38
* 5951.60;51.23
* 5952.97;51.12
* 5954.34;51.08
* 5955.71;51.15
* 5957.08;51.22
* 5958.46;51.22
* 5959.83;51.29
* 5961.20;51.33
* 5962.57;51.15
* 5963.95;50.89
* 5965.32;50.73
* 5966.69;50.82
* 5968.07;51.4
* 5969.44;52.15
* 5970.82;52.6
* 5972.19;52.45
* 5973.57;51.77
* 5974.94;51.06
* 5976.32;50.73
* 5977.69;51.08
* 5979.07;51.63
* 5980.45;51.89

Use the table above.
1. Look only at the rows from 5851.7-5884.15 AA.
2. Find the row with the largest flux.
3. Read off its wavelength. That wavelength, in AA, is 5852.40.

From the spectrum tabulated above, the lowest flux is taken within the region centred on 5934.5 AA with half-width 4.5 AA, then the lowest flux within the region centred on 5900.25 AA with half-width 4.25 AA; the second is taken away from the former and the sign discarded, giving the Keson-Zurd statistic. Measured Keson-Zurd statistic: 2.3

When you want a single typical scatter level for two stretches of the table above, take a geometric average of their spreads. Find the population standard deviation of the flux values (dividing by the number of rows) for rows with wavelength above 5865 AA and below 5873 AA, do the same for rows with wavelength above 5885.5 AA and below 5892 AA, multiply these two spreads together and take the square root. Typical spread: 0.49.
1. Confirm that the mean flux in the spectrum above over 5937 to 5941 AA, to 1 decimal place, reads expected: 51.1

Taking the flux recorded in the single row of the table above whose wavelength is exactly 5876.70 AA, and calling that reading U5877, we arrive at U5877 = 50.98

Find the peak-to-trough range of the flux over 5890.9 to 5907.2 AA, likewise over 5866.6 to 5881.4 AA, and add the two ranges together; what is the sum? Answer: 2.8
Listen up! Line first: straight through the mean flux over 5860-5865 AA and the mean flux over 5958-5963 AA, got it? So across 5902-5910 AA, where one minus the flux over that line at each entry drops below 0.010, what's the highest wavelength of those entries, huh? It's 5909.27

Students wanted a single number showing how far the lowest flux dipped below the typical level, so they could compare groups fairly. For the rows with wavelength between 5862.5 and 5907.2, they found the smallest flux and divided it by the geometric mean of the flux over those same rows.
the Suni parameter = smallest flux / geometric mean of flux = 0.968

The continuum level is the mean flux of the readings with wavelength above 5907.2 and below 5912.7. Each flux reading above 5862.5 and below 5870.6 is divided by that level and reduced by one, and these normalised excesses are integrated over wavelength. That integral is -0.02 AA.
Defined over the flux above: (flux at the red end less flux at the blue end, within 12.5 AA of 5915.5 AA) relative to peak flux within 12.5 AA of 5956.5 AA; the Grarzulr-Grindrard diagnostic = 0.032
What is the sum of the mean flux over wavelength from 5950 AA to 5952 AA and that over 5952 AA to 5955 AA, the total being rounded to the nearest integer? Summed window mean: 102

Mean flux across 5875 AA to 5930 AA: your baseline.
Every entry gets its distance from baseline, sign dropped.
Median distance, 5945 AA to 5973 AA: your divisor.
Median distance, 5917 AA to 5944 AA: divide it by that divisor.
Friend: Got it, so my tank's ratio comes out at 0.88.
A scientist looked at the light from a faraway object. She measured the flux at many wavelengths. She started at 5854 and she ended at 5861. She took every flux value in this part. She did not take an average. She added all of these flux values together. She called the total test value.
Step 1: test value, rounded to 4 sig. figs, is 253.1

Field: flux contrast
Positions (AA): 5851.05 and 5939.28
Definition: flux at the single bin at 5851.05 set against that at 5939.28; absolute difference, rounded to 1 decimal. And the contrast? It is 1.1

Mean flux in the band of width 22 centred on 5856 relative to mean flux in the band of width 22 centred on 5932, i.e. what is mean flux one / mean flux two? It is 1.007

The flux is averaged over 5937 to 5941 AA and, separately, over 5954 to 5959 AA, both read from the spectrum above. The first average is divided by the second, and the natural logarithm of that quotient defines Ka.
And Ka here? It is -0.001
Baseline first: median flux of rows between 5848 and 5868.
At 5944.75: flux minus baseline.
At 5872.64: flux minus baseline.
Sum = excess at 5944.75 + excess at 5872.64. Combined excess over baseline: -1.5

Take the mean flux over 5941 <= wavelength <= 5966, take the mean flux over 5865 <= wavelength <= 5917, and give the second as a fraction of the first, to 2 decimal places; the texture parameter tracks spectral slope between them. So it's 0.99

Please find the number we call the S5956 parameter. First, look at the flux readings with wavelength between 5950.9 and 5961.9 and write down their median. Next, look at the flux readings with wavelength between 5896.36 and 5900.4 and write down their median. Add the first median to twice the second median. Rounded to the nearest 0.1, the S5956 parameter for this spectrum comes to 149.8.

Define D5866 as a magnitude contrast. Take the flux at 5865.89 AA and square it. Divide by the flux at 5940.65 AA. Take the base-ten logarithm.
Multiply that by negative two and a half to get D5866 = -4.28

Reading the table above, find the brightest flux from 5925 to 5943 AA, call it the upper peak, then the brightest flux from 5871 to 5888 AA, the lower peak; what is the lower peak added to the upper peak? 103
